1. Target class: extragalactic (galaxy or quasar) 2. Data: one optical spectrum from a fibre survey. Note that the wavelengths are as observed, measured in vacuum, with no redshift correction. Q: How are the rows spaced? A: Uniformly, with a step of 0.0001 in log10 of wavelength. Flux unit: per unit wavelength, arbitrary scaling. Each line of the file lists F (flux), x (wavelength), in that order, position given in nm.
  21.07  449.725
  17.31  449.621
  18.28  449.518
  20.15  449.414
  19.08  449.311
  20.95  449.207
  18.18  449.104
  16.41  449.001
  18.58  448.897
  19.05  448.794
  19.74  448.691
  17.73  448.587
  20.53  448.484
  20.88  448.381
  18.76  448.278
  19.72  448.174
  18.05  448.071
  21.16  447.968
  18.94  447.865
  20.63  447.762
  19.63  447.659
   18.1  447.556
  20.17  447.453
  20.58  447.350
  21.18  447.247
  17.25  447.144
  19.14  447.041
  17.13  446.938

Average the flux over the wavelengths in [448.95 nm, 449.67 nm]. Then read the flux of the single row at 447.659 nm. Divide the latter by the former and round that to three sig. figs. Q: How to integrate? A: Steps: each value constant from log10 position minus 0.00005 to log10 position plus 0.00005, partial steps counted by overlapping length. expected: 1.05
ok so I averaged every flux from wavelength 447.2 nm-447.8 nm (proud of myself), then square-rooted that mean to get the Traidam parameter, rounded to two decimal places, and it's 4.48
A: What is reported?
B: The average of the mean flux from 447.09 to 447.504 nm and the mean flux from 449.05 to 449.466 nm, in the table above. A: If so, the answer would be 19.7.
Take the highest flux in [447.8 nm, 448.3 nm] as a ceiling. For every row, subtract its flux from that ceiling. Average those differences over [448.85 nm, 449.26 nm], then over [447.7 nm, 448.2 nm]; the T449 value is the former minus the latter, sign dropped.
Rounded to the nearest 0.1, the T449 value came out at 1.2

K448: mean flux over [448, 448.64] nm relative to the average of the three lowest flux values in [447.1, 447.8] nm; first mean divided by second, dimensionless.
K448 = 1.05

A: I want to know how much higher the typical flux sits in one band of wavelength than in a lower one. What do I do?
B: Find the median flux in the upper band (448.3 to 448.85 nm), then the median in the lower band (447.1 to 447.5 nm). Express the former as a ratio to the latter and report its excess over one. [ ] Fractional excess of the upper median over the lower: -0.031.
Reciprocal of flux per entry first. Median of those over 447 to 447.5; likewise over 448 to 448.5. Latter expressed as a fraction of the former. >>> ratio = 1.02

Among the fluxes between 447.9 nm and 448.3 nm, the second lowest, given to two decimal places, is 18.76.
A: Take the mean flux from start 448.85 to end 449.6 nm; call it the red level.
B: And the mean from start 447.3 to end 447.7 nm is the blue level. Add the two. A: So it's 38.4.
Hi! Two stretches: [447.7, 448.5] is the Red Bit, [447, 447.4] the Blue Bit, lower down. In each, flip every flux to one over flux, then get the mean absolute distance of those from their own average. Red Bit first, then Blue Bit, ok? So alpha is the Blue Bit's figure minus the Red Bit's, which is 0.0011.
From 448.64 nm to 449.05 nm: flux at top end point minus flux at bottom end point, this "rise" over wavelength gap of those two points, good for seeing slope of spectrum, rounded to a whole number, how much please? -11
